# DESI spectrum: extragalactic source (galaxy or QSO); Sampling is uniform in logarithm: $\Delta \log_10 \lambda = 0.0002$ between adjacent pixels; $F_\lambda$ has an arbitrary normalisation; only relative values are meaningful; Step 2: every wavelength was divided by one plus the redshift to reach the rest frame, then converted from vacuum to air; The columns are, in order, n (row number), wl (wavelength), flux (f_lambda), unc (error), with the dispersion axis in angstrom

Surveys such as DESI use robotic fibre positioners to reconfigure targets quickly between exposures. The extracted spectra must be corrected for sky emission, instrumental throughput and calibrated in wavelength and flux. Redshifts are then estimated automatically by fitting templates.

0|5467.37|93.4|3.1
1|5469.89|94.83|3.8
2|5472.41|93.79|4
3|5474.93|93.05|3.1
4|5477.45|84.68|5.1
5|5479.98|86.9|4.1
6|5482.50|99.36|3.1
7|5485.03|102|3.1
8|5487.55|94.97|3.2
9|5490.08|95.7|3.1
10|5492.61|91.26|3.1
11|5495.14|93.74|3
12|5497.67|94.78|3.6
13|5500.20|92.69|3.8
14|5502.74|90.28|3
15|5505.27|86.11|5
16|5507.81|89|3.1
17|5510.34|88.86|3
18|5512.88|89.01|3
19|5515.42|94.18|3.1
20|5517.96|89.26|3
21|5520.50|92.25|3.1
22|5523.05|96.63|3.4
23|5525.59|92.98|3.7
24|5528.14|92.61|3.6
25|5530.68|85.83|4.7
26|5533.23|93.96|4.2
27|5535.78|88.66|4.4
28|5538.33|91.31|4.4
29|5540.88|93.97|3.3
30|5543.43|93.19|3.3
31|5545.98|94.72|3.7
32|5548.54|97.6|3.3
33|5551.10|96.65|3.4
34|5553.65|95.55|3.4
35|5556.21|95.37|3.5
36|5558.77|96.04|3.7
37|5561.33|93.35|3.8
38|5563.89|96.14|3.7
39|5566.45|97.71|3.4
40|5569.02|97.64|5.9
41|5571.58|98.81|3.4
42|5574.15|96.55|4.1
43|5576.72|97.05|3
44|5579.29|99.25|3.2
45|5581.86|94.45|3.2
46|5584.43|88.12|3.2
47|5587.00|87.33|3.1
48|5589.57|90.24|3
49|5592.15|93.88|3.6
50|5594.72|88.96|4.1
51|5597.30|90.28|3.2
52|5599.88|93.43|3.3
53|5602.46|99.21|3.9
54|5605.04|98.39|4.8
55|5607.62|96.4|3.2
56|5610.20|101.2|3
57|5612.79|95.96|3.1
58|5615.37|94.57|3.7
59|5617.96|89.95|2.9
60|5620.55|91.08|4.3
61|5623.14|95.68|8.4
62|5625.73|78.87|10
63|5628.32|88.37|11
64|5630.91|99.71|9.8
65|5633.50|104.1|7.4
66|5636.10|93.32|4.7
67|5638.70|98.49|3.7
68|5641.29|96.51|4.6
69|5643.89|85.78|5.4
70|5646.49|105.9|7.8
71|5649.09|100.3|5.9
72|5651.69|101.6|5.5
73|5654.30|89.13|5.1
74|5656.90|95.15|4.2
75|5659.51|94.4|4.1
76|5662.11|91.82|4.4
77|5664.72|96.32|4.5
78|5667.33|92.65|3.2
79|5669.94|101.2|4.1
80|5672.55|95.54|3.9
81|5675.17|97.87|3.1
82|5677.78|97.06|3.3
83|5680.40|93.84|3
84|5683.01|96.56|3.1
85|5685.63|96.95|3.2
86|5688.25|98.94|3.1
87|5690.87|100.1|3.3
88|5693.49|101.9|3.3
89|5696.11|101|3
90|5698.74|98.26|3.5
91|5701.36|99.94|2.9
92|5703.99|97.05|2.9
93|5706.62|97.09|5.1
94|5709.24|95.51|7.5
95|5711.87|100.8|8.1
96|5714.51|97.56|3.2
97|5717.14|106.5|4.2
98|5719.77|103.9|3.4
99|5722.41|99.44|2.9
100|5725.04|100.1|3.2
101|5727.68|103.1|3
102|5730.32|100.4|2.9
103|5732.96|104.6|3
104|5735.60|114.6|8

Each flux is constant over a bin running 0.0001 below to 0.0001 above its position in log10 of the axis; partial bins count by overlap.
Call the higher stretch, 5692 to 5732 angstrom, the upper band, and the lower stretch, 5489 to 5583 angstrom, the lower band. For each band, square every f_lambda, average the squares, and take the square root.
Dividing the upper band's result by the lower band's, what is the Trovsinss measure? 1.07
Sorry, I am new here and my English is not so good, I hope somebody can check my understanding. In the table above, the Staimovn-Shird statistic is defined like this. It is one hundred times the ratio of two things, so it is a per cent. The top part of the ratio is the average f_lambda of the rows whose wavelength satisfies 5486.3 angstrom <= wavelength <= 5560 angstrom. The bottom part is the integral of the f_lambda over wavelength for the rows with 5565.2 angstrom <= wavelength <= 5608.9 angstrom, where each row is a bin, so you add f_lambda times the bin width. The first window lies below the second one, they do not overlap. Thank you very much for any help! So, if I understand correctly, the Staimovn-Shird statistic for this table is 2.24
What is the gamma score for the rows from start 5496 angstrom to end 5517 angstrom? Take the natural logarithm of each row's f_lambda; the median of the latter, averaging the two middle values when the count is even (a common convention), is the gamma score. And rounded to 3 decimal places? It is 4.496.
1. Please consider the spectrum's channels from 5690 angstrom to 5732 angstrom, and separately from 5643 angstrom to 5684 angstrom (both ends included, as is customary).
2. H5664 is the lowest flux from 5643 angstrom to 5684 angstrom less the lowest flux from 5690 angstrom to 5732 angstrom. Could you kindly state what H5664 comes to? -10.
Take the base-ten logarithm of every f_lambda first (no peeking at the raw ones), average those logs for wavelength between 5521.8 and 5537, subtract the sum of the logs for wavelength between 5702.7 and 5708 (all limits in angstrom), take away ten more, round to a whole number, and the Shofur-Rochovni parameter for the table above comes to -12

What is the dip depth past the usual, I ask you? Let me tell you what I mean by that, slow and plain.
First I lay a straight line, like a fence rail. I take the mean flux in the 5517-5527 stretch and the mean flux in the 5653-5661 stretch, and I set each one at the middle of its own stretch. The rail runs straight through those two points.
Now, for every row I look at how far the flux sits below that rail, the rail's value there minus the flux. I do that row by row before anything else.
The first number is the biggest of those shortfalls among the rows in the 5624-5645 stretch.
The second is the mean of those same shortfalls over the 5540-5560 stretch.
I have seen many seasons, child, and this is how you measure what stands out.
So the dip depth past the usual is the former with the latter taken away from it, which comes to 16.6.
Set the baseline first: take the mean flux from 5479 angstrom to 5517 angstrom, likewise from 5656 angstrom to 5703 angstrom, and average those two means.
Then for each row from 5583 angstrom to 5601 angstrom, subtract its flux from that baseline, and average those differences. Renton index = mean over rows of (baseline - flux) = 4.6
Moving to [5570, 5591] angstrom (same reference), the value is 0.9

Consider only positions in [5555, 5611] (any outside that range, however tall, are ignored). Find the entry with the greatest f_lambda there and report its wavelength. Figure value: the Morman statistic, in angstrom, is 5610.20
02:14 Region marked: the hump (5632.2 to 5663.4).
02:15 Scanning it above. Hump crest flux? 105.9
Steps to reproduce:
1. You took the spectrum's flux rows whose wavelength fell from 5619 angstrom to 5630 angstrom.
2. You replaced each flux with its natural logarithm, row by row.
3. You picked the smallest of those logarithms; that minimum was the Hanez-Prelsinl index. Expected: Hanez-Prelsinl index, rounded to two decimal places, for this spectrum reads 4.37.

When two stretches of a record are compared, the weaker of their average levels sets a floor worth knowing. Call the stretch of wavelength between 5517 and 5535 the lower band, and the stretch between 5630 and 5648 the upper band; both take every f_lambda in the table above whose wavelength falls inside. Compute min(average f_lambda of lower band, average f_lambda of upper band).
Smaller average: 91.9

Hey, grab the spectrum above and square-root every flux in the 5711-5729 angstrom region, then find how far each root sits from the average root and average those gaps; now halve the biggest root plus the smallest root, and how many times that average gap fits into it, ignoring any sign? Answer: 83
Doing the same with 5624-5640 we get 26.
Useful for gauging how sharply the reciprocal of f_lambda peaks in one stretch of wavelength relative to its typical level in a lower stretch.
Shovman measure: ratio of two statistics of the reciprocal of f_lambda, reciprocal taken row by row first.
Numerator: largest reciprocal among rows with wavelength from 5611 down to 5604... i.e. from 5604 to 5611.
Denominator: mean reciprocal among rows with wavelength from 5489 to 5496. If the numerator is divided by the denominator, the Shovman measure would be 0.97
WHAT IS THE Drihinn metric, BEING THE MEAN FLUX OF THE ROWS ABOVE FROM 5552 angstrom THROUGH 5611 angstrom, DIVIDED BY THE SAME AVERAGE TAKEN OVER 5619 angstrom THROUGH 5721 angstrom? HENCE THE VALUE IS 0.981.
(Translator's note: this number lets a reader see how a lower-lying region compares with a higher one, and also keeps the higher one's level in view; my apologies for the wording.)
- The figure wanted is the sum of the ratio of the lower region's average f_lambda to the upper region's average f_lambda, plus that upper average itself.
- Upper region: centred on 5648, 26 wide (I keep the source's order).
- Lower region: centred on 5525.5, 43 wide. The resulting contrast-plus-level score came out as 97.0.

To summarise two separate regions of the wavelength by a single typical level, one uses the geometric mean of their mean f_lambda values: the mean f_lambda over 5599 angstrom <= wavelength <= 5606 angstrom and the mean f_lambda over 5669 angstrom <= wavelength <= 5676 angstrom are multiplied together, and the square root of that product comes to 97.6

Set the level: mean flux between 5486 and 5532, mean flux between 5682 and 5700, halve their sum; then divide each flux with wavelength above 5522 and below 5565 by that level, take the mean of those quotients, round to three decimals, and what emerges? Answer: 0.983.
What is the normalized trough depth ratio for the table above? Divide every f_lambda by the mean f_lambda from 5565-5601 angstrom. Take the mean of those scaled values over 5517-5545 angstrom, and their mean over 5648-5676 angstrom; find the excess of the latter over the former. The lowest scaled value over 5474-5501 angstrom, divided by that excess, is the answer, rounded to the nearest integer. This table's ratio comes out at 21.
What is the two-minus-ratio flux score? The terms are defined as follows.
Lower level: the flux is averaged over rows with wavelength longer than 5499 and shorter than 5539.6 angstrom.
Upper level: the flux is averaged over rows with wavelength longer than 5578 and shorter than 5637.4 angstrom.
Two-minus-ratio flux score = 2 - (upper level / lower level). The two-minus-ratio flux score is 0.97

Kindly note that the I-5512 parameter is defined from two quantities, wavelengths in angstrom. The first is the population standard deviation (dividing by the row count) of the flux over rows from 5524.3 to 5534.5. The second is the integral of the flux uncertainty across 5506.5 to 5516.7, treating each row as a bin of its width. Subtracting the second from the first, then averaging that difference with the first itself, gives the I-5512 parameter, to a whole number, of -12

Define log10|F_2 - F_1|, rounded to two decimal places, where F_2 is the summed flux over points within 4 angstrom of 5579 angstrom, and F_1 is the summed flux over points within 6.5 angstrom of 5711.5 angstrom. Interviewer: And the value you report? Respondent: 2.32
